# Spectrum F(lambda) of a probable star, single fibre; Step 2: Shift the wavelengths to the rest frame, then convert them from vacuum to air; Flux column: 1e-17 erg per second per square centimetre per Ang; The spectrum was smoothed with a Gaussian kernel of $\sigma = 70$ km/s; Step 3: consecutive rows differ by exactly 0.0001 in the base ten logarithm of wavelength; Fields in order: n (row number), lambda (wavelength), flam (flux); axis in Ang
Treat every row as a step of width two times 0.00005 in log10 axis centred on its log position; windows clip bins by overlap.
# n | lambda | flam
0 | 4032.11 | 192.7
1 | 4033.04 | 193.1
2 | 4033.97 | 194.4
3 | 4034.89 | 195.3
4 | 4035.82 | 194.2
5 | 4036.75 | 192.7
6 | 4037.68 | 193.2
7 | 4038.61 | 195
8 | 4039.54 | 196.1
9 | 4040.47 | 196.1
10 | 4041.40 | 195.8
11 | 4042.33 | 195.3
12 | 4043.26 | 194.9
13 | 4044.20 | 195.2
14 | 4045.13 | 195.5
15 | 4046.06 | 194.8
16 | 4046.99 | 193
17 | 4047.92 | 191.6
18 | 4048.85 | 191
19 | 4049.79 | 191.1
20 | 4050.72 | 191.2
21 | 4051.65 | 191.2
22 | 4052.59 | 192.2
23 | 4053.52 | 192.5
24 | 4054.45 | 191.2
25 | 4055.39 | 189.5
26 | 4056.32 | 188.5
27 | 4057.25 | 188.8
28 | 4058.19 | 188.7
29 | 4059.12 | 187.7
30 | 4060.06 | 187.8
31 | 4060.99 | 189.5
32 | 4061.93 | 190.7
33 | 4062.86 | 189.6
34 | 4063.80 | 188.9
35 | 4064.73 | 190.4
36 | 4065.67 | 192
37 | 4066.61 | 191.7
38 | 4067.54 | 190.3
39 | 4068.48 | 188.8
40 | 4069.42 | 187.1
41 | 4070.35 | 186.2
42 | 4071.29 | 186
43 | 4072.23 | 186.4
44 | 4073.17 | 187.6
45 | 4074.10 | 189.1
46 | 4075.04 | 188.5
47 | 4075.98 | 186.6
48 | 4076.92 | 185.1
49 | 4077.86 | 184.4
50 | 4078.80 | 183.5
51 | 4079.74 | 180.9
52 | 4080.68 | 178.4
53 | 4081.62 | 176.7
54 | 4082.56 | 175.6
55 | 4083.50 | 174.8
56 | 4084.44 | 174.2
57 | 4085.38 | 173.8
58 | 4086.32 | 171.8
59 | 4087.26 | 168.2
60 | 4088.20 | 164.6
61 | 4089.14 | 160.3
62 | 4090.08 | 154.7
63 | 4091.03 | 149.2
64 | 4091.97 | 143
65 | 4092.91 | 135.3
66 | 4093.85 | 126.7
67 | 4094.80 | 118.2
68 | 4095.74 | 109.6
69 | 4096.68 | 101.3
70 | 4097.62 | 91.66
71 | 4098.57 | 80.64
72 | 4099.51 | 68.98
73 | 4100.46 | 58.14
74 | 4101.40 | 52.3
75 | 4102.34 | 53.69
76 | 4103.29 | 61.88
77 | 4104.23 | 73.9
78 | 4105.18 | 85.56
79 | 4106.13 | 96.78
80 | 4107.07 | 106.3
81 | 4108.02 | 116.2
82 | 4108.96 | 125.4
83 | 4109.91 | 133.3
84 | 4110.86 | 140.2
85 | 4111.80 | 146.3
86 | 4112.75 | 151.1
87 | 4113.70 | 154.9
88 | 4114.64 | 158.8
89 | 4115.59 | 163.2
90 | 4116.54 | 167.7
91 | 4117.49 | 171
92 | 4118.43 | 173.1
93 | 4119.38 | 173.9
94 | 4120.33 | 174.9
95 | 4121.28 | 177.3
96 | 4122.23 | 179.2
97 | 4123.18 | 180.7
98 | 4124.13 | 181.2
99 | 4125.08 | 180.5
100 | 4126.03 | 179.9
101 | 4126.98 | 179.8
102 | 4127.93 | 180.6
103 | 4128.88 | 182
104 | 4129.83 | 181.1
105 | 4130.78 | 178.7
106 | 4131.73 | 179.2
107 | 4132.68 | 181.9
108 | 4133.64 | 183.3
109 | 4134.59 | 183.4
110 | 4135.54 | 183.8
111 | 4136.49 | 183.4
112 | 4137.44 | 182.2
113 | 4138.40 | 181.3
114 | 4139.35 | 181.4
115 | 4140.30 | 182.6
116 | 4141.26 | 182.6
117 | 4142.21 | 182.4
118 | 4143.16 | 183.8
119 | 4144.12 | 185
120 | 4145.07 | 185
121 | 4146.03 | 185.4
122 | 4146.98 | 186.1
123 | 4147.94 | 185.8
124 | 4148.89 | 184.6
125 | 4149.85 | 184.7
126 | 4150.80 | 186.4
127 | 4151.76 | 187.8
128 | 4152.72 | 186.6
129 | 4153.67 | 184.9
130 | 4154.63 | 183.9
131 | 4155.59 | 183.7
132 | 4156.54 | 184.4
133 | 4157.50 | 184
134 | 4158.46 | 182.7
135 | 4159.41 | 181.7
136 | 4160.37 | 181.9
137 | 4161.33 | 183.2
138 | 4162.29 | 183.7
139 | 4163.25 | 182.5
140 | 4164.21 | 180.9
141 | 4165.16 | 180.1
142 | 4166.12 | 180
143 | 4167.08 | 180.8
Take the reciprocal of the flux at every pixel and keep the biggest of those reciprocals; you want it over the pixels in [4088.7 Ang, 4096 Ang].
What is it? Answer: 0.0091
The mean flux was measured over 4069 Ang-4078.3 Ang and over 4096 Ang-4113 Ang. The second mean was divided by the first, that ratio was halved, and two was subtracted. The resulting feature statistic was -1.74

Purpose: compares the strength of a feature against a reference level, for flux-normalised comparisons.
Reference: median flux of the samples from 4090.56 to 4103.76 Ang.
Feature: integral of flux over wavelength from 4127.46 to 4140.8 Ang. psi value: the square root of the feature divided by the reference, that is 5.01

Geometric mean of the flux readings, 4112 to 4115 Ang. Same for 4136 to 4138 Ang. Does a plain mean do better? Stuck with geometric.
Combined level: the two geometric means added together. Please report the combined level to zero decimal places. 338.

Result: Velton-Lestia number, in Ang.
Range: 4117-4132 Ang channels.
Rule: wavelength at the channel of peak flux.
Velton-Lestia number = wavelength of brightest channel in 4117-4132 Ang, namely 4128.88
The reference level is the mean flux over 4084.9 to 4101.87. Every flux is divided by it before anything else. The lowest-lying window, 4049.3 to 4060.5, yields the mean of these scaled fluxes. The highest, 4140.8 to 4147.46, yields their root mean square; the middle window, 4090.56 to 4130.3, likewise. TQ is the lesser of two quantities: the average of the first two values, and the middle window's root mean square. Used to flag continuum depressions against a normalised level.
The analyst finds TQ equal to 1.14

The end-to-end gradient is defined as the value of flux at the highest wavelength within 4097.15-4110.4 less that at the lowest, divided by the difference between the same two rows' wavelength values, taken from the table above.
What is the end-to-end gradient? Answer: 3.4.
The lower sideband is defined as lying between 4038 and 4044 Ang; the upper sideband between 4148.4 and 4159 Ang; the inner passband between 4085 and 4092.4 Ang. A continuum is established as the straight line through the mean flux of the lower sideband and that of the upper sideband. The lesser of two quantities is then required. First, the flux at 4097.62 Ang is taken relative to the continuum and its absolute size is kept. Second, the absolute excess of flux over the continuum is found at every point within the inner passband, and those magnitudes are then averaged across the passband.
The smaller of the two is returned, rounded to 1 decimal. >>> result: 30.3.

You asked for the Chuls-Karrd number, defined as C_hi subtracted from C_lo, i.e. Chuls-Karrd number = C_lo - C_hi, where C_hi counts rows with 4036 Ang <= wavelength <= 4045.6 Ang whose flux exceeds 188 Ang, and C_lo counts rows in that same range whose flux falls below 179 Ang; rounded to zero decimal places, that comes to -10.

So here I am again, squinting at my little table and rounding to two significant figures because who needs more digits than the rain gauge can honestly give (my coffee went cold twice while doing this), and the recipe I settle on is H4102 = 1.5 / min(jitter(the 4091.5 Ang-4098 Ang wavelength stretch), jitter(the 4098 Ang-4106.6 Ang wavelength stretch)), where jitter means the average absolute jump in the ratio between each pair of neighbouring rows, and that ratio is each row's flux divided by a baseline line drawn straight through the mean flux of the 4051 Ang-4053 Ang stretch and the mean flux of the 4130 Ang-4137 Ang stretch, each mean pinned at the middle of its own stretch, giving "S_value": 33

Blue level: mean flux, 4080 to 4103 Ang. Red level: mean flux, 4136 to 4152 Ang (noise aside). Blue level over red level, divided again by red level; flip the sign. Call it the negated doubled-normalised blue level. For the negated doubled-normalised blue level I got -0.0039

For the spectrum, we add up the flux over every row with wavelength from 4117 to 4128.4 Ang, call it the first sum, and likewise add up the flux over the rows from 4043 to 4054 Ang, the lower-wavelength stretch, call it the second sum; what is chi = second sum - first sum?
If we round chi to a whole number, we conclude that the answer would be 182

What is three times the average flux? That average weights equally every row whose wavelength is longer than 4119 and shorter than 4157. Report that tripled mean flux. 547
